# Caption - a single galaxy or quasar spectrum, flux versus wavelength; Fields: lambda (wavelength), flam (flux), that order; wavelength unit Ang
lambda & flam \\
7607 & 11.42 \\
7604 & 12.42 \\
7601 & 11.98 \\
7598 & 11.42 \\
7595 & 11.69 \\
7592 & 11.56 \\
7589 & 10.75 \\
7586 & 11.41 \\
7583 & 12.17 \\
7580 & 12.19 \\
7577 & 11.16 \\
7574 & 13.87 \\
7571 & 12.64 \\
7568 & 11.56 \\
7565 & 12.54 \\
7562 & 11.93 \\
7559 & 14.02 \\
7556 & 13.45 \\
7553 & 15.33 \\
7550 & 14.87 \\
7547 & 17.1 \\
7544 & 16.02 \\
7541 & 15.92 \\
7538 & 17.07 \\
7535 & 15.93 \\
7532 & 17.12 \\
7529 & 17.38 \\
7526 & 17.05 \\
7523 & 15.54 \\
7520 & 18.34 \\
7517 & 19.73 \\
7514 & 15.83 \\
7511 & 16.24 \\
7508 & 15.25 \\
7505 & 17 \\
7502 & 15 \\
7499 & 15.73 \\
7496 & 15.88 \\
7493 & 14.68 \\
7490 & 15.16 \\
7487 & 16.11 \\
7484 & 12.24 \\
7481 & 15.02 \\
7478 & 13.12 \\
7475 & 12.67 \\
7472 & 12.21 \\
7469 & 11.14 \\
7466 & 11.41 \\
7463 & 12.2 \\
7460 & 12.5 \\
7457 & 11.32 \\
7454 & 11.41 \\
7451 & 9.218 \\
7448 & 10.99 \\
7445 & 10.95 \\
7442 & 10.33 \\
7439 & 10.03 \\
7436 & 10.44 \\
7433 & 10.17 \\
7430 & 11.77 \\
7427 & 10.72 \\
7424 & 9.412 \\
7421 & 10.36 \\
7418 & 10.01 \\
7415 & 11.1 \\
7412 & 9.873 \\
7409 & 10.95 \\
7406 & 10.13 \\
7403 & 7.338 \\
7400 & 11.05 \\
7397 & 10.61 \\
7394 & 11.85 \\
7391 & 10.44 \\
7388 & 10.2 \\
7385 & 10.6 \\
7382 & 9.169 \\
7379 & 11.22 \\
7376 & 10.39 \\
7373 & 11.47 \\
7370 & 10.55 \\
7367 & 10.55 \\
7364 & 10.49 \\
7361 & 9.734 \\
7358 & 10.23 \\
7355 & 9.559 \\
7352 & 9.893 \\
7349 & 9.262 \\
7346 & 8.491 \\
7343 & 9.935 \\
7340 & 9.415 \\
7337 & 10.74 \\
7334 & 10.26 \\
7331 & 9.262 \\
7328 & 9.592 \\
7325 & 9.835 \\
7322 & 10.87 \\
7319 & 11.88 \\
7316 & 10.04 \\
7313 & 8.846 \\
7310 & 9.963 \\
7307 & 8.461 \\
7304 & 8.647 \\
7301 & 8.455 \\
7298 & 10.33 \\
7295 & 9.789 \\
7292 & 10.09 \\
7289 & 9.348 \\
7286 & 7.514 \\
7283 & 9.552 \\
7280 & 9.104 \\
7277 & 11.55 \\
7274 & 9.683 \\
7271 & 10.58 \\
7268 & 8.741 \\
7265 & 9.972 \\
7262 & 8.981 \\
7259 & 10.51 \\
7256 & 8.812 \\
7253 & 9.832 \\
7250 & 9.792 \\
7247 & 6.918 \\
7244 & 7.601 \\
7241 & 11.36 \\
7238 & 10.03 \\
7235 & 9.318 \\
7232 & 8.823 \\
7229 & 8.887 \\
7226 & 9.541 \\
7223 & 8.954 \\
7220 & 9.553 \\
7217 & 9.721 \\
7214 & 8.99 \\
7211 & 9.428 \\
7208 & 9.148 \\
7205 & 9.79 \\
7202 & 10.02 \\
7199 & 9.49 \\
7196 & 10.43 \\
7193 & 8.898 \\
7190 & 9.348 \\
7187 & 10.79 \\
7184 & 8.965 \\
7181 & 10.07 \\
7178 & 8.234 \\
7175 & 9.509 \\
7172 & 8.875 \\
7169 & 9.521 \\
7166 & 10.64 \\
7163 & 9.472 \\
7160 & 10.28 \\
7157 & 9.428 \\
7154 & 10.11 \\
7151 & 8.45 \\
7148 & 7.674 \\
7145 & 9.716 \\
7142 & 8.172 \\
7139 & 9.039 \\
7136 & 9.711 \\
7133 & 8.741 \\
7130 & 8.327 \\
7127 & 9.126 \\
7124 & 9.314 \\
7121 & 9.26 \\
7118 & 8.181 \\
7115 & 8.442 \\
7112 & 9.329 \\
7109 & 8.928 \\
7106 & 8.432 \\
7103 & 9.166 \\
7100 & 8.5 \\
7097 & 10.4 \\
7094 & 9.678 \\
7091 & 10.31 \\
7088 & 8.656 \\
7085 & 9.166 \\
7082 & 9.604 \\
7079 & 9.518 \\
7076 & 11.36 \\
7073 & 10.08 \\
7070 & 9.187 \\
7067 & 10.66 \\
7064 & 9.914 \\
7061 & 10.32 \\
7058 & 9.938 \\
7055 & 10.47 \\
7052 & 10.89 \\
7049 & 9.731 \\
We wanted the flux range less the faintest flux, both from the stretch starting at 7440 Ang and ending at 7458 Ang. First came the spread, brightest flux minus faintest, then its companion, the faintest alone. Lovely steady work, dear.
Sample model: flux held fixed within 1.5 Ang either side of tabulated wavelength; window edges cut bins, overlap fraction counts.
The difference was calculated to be -7.0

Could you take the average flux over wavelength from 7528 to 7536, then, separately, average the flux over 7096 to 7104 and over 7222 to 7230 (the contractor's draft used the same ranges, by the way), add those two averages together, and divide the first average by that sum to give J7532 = 0.91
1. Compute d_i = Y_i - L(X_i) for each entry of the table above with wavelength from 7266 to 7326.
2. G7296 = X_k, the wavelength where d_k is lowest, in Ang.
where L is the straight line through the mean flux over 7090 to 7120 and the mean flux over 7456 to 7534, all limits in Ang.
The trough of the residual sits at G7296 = 7286 Ang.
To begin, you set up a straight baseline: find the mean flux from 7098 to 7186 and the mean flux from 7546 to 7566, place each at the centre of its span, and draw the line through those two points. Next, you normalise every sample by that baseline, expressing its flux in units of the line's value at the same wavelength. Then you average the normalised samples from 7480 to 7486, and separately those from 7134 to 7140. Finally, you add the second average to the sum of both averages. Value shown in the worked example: 3.10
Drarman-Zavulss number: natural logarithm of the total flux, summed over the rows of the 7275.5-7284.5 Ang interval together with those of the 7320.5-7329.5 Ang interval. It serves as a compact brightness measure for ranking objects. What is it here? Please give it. 4.10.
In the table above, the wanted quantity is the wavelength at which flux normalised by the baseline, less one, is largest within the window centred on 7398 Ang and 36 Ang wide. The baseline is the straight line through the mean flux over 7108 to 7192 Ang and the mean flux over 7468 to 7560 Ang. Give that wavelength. 7394 Ang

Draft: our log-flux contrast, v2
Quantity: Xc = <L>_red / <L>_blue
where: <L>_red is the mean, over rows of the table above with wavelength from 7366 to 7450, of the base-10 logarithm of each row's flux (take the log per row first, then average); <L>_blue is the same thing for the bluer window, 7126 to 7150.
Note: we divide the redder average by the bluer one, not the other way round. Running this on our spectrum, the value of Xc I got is 1.08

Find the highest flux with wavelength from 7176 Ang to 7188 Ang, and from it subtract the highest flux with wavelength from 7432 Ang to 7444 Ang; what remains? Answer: 0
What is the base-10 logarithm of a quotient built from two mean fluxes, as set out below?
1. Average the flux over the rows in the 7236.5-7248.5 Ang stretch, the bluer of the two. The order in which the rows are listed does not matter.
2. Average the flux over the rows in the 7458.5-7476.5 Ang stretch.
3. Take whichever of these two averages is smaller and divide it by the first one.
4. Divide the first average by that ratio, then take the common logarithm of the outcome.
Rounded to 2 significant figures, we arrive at 0.95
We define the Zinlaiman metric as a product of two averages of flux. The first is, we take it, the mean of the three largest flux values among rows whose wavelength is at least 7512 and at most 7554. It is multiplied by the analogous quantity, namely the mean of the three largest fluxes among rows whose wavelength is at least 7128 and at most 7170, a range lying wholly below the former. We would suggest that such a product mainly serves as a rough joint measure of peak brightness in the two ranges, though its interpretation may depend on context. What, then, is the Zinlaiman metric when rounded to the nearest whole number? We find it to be 191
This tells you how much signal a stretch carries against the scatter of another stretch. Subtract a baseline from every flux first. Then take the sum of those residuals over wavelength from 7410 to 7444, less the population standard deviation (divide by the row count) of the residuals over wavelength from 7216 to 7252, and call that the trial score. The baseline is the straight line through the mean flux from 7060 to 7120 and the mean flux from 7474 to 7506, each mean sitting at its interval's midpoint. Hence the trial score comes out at -40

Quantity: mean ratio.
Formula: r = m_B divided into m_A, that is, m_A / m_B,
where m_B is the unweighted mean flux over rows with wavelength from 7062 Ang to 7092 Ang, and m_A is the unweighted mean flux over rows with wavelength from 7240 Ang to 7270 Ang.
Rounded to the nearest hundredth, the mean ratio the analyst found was 0.94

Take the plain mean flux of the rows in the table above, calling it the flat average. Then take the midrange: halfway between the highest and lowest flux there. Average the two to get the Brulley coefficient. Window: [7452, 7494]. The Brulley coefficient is 13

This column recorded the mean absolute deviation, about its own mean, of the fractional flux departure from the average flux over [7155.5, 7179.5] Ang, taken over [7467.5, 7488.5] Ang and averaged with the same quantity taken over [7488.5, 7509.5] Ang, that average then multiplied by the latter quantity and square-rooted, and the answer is 0.078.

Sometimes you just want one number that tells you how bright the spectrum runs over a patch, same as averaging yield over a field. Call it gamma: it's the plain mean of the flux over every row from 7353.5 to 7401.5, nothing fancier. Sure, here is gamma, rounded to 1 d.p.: 10.5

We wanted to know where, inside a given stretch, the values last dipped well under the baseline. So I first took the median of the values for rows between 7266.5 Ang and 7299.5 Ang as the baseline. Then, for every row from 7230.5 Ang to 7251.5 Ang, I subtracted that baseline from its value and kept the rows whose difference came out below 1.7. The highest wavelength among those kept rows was 7250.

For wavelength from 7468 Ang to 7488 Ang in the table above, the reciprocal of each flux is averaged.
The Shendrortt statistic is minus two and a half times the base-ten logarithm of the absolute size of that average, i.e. 2.79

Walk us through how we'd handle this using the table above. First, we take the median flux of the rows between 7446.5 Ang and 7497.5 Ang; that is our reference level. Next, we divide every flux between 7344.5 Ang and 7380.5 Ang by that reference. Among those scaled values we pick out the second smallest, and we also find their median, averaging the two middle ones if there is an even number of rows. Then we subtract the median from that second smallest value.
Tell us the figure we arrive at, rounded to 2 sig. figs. -0.086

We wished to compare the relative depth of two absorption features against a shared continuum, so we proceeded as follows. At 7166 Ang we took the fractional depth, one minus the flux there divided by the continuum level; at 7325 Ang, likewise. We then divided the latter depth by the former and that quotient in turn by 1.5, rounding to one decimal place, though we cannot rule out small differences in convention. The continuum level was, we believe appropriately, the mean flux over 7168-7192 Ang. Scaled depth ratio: 0.2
